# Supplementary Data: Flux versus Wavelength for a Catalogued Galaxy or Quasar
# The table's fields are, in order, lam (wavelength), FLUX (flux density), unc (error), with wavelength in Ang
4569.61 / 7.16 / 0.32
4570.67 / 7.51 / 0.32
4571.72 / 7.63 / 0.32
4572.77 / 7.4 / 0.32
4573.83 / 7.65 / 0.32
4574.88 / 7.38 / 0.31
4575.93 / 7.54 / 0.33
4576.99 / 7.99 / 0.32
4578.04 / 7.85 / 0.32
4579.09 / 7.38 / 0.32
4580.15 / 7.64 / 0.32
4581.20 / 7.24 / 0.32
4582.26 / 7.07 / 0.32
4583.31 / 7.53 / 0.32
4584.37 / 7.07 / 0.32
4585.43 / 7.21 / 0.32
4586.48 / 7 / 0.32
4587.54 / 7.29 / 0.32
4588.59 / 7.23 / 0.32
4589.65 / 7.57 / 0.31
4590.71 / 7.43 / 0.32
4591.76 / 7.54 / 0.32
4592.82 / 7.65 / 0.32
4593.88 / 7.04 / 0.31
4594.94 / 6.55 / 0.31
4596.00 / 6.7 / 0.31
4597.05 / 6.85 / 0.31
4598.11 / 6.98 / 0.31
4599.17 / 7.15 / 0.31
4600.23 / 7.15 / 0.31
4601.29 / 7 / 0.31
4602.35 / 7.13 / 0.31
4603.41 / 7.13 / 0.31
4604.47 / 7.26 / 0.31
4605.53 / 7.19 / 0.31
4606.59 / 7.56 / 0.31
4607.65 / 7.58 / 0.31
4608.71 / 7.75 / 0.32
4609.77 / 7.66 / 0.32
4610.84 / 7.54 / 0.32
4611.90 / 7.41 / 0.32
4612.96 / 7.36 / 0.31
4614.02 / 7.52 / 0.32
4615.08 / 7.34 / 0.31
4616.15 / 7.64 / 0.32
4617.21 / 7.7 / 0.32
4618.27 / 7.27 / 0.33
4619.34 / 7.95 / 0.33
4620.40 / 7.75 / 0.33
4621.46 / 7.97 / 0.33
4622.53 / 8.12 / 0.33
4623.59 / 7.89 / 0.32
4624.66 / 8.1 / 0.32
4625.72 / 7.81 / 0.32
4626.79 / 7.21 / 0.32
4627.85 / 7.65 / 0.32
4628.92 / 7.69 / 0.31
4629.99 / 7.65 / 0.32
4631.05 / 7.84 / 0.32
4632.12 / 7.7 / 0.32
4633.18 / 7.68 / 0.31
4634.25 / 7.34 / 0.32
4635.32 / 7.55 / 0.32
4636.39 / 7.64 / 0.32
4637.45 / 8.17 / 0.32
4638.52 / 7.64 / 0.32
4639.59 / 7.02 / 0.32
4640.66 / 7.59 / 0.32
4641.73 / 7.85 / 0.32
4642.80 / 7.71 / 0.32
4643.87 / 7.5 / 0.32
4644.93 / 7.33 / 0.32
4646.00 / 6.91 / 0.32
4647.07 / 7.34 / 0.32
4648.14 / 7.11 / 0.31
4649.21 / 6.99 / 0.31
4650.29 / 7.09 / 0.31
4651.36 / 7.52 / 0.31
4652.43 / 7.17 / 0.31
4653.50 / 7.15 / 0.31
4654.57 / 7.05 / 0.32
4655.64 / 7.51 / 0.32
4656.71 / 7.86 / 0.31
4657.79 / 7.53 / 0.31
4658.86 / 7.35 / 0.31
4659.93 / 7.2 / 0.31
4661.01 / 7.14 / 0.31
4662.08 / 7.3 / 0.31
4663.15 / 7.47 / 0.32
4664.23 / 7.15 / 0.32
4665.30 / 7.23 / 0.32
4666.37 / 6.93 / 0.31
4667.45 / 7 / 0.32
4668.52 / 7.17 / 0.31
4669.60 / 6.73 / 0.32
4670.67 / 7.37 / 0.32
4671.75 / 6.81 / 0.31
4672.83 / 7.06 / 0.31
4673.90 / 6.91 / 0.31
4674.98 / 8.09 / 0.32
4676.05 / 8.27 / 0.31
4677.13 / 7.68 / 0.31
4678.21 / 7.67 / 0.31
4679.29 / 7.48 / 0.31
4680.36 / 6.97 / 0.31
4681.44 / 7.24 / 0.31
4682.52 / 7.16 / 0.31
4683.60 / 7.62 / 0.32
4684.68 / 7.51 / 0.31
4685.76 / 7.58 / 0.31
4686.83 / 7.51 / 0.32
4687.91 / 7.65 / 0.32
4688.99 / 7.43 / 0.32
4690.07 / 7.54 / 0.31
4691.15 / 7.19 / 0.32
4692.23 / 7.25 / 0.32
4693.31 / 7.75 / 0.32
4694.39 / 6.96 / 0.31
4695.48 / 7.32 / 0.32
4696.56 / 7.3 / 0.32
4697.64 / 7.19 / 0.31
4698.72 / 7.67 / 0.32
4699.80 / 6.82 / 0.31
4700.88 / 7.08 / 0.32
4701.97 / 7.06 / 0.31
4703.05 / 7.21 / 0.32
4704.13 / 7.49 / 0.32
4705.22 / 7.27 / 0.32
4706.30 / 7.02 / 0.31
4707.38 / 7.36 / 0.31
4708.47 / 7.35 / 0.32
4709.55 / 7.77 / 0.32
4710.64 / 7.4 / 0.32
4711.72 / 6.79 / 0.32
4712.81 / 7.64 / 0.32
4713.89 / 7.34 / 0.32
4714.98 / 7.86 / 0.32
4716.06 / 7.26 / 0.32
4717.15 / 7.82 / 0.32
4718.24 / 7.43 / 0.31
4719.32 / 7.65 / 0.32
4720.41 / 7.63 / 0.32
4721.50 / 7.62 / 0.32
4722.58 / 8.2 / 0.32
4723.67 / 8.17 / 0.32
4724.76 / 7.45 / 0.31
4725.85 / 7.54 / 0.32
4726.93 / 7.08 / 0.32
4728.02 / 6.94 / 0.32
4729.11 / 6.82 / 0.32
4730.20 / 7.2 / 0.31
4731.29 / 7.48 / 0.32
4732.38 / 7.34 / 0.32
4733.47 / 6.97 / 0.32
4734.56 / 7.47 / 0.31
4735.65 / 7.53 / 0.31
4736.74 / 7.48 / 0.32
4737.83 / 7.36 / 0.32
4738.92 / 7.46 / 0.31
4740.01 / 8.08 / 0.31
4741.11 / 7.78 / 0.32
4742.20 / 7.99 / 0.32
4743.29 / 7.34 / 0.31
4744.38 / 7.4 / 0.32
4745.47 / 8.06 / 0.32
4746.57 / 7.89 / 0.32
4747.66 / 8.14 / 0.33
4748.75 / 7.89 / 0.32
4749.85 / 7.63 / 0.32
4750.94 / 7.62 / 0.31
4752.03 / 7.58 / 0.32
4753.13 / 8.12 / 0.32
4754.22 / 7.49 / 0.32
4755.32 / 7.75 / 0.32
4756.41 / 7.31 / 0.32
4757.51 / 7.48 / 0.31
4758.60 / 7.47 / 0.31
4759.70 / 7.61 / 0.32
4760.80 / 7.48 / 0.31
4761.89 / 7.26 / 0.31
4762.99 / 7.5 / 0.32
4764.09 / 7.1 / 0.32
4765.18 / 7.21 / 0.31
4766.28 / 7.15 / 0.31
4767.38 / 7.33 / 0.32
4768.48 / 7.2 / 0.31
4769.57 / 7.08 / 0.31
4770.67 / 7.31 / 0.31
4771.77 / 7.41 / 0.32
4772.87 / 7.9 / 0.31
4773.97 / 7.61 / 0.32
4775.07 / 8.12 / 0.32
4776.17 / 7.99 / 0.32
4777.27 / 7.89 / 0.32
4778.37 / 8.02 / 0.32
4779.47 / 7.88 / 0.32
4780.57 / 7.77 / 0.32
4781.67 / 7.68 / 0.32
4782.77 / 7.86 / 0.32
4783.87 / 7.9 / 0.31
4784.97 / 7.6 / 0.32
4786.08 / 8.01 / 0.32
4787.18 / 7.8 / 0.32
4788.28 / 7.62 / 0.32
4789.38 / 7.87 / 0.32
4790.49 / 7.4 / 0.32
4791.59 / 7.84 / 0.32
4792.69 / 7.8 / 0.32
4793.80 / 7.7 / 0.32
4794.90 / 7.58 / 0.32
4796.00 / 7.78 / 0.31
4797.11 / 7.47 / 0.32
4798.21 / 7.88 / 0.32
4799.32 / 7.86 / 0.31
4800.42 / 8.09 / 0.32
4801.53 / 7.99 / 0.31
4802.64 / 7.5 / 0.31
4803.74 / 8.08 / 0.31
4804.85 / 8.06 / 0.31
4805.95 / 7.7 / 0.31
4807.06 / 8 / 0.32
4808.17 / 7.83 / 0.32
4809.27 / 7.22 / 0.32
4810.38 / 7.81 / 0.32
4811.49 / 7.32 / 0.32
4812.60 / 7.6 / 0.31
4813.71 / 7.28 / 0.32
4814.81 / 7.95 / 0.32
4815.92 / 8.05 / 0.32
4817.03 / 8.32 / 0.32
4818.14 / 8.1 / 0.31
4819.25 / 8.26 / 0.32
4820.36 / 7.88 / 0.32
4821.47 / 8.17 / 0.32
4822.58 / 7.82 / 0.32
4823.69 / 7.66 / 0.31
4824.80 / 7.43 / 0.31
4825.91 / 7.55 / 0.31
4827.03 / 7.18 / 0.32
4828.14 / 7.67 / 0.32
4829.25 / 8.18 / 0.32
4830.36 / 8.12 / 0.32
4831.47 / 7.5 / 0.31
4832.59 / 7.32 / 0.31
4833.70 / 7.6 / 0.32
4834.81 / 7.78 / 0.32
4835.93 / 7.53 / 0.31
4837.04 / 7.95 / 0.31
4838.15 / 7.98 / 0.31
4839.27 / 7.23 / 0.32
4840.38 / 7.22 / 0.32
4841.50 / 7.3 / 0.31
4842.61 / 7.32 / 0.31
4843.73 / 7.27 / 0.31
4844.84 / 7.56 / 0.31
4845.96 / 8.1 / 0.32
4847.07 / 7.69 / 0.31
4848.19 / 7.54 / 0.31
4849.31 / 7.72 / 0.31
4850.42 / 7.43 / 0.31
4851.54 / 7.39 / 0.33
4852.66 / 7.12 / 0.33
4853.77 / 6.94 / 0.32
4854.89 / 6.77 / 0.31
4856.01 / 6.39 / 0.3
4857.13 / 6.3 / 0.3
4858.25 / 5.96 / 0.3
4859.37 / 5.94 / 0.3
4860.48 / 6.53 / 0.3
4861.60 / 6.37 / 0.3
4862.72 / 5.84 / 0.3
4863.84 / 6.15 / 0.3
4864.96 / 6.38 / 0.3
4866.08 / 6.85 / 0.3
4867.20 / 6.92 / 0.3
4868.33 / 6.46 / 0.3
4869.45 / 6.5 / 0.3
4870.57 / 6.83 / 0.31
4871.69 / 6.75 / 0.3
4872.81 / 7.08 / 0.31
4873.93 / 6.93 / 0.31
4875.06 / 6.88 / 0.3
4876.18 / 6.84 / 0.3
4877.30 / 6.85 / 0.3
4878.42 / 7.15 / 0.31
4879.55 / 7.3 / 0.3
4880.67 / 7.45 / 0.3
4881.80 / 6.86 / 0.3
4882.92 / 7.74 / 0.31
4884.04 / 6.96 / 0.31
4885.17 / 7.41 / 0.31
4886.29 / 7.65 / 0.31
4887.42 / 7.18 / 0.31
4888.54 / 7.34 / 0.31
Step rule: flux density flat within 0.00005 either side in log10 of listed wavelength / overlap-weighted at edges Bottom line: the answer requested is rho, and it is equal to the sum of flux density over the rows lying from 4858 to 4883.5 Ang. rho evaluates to 155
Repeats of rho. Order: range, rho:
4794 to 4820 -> 180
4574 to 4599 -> 168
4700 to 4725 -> 172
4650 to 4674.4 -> 166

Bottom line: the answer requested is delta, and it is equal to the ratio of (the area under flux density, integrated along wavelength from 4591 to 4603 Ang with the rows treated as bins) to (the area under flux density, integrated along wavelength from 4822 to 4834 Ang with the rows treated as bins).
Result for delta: 0.93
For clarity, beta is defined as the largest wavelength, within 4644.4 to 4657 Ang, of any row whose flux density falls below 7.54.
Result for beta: 4655.64 Ang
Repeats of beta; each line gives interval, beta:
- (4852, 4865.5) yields 4864.96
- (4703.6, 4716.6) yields 4716.06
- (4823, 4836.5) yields 4835.93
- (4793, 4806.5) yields 4802.64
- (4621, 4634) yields 4626.79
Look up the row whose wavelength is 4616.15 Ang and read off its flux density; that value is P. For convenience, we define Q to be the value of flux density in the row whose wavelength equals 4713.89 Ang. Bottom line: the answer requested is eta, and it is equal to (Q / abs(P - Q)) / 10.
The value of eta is 2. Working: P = 7.64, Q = 7.34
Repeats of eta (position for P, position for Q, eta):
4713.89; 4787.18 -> 2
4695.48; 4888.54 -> 37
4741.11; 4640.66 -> 4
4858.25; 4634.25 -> 1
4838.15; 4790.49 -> 1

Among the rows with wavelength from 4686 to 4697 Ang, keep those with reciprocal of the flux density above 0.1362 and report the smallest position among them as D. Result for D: 4691.15 Ang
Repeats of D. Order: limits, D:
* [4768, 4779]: 4768.48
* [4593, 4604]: 4593.88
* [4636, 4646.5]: 4639.59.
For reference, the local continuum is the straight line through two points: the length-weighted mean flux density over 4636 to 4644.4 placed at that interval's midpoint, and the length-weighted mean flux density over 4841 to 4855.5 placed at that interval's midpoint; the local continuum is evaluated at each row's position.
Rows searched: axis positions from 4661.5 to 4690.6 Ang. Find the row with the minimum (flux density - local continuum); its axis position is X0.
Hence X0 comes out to 4669.60 Ang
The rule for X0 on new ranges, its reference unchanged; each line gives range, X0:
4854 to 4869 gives 4862.72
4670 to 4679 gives 4671.75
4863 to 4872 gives 4863.84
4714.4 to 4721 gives 4716.06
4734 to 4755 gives 4743.29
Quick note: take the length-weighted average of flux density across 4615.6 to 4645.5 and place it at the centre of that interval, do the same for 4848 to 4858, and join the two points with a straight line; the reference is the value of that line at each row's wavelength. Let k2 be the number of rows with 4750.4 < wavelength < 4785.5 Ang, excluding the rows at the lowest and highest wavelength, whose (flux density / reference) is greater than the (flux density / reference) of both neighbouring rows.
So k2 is 11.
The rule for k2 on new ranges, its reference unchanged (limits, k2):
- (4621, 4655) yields 8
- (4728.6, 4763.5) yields 10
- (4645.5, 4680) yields 9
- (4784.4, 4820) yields 11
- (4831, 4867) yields 6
